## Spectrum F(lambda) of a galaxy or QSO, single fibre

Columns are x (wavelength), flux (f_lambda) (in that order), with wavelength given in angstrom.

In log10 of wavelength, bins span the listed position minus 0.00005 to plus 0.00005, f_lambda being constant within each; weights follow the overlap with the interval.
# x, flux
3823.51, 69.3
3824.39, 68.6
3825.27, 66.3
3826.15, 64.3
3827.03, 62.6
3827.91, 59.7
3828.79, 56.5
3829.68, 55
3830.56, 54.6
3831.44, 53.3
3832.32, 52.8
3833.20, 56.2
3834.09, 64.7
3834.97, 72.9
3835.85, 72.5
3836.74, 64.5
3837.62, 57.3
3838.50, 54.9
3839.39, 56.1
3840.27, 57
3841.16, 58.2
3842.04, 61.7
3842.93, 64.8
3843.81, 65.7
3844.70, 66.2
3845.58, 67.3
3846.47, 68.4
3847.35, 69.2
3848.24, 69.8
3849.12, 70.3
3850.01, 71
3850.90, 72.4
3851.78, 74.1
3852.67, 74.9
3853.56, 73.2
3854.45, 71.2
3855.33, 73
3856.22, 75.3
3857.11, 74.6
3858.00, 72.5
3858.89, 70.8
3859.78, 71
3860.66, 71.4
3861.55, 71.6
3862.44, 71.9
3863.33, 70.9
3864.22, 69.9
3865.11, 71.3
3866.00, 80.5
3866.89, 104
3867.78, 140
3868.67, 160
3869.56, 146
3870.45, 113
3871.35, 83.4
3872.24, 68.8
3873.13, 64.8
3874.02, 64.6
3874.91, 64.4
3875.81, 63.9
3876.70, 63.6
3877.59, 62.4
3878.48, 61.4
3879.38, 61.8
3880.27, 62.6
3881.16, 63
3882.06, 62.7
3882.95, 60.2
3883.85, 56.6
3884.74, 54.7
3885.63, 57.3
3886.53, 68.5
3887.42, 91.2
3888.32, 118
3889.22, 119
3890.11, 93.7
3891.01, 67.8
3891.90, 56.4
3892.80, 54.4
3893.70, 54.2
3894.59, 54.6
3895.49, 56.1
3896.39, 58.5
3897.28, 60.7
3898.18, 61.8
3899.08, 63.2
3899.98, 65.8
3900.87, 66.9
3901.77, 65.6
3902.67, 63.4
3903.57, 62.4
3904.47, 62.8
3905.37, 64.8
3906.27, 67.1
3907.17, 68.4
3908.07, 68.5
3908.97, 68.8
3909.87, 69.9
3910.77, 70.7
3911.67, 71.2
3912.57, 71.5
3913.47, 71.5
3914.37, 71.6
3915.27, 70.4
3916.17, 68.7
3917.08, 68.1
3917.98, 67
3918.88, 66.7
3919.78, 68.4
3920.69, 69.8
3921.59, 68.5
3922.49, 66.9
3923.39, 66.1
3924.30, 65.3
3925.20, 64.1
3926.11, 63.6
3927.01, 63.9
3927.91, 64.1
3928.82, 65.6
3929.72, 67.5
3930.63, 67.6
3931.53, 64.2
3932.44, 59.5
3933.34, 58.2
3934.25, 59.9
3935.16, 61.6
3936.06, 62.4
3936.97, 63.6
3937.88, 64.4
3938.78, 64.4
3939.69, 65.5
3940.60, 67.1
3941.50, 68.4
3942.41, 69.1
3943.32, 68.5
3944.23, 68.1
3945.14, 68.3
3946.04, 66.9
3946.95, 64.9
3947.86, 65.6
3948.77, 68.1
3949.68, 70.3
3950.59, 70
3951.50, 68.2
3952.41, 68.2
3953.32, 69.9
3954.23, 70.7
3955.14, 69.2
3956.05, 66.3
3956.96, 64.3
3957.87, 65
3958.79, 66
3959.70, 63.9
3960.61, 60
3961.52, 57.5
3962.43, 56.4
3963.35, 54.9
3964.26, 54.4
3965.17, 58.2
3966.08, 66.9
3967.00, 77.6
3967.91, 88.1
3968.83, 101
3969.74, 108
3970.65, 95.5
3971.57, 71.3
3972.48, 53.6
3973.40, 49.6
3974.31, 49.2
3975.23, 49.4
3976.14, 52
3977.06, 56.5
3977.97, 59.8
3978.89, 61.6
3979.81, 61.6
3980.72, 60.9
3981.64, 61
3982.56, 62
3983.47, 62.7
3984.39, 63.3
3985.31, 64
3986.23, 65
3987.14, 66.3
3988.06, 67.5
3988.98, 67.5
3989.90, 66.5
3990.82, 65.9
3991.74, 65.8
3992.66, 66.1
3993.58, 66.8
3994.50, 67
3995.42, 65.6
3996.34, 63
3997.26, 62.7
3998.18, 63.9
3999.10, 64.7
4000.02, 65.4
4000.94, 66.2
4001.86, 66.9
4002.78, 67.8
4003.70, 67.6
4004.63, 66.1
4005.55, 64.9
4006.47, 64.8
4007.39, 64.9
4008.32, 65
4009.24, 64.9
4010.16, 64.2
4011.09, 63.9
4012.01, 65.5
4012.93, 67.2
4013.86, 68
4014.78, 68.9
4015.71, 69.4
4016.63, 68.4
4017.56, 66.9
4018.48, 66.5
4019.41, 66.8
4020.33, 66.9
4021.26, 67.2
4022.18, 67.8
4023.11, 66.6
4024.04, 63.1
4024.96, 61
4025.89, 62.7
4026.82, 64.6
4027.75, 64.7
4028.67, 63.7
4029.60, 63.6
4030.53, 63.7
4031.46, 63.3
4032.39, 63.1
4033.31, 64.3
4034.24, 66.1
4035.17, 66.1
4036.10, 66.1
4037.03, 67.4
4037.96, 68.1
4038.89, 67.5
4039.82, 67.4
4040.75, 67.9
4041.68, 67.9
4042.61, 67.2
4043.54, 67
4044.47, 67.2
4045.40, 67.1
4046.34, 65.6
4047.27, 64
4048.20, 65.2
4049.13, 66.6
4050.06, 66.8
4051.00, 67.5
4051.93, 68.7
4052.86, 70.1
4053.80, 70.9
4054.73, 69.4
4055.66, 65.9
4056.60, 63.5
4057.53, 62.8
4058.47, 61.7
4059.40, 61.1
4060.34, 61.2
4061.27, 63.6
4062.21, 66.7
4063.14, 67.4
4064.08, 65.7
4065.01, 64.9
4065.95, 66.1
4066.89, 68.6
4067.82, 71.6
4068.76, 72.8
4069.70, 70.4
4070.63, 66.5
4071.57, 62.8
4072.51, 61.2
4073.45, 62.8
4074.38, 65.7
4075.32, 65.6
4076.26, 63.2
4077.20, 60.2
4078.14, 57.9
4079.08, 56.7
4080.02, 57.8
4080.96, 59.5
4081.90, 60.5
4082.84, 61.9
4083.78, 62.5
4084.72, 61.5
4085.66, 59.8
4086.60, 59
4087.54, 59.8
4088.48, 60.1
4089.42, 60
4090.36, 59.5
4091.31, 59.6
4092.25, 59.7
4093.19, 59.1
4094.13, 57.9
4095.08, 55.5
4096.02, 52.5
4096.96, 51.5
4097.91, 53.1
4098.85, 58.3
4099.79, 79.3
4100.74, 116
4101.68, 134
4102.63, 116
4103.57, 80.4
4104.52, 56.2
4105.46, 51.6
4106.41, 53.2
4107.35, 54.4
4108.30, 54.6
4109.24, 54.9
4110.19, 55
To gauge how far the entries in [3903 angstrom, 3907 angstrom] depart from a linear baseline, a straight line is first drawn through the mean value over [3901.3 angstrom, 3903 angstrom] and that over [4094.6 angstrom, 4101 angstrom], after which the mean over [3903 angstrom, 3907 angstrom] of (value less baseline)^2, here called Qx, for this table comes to 4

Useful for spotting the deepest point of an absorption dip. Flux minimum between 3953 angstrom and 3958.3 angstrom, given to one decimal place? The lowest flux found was 64.3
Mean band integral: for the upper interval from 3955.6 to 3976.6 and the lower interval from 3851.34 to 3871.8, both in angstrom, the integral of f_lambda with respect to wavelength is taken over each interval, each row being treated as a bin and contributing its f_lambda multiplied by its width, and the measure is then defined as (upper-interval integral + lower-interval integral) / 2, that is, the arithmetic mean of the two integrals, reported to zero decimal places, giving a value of 1581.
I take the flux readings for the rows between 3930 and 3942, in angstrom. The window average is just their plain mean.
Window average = 64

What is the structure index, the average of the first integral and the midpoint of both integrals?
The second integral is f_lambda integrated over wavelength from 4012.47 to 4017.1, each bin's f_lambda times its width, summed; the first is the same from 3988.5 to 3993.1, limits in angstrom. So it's 308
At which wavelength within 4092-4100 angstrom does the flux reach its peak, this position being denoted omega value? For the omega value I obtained 4099.79 angstrom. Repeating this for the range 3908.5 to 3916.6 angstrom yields 3914.37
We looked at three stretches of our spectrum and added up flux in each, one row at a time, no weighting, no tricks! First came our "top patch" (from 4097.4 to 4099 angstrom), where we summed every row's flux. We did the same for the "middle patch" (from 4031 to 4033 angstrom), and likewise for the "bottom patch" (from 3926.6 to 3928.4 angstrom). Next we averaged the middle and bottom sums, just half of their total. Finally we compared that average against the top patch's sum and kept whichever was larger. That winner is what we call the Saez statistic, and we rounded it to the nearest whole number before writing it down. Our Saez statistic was 127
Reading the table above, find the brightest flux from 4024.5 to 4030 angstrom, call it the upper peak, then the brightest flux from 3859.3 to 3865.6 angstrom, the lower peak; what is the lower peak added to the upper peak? 137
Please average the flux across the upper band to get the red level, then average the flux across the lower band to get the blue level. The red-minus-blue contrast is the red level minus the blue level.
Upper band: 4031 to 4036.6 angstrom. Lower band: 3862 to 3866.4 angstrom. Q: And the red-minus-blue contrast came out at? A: -8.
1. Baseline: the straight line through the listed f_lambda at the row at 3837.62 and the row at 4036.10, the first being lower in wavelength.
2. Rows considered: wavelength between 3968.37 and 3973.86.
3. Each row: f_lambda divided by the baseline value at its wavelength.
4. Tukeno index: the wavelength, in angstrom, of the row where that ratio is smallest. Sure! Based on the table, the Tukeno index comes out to 3973.40 angstrom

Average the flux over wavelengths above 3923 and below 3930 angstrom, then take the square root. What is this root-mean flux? 8.06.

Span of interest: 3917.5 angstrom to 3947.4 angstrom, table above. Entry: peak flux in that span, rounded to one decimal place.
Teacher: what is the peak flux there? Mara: 69.8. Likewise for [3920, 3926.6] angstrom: 69.8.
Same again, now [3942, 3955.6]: 70.7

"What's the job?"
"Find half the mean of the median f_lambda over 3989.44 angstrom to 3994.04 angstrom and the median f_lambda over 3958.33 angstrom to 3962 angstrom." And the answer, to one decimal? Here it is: 32.0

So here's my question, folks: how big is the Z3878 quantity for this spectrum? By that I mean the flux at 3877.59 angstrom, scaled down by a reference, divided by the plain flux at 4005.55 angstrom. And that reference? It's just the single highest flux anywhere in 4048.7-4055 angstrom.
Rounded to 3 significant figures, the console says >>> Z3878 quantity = 0.0136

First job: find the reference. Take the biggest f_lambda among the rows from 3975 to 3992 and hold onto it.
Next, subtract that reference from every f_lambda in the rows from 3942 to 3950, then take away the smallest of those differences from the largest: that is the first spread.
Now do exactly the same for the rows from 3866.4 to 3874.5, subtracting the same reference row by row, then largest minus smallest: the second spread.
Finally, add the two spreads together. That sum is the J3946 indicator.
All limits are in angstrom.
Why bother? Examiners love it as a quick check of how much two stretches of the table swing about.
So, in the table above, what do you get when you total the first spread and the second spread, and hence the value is 101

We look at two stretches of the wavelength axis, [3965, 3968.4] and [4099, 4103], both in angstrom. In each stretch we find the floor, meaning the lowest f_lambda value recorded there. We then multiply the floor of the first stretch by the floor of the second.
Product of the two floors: 4615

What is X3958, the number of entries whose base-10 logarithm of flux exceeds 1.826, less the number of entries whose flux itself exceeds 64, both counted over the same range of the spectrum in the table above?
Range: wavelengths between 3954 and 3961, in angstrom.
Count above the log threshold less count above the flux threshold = -4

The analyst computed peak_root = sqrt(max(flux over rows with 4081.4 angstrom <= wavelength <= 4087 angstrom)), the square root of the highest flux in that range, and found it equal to 7.9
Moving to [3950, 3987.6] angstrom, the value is 10.4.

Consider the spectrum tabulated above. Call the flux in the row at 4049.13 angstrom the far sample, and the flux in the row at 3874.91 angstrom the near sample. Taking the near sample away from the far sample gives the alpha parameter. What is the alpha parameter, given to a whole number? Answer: 2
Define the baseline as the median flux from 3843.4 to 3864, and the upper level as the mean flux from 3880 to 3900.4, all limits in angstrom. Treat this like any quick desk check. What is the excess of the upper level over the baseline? -3.3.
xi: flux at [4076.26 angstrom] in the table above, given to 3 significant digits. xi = 63.2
